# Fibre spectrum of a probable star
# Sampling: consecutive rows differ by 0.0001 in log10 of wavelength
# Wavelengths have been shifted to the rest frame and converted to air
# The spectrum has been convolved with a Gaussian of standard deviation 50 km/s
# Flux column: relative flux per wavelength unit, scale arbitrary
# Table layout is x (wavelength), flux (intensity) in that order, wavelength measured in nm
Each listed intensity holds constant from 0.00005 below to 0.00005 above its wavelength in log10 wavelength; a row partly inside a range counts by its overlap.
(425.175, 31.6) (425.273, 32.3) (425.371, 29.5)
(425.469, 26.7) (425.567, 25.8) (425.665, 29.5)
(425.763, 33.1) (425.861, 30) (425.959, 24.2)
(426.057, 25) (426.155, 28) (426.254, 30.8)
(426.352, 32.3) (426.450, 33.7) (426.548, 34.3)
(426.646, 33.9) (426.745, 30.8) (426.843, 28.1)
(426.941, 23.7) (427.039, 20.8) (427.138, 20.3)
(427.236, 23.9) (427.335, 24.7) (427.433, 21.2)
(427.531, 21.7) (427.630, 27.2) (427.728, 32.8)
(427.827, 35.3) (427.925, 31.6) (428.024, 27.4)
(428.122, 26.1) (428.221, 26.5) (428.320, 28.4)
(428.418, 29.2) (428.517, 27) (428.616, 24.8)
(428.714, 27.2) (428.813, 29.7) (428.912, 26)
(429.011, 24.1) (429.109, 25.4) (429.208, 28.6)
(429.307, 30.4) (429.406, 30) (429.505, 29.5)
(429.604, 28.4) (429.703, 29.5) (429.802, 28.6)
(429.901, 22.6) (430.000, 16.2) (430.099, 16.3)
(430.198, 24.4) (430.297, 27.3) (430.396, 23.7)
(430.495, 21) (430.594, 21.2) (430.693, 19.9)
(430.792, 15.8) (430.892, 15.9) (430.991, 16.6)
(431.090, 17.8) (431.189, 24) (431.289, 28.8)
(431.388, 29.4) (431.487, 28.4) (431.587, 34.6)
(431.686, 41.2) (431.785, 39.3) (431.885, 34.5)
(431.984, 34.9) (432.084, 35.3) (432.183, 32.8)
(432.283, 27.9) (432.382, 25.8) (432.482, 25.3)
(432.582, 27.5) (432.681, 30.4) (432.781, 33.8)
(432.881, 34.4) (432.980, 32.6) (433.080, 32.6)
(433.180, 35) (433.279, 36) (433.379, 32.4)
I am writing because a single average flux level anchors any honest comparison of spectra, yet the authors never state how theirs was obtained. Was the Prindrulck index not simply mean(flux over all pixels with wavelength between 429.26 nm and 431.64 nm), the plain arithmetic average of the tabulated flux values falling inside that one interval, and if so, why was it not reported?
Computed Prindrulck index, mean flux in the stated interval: 24.2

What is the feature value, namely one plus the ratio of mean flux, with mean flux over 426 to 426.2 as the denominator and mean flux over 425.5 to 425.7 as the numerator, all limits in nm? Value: 2.04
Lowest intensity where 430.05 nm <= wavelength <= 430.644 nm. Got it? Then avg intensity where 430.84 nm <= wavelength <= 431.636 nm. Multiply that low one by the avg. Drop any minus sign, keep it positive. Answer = 398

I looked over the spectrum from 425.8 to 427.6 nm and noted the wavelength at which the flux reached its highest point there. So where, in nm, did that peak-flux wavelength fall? 426.548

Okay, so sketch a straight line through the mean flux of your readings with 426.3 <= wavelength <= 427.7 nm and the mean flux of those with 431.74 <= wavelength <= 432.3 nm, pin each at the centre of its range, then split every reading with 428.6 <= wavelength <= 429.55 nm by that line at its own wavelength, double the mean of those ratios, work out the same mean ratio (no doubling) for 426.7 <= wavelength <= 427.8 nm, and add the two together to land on 2.76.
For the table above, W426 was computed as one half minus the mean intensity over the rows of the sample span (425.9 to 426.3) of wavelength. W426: -26.5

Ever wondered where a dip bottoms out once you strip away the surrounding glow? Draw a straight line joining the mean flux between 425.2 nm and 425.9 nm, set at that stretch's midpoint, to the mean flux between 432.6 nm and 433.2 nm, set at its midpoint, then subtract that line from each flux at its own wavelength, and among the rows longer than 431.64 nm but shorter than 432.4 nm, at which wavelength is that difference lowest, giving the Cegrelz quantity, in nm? 432.382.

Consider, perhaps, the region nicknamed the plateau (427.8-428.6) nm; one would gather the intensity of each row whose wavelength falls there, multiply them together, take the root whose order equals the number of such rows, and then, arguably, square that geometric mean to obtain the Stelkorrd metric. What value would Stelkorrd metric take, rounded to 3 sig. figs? 829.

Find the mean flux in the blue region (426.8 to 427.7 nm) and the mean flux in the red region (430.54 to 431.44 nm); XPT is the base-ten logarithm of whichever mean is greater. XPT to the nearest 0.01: 1.37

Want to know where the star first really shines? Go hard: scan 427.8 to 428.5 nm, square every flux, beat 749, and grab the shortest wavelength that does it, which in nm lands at 427.827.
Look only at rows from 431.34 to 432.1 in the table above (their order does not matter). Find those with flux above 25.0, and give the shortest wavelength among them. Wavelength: 431.388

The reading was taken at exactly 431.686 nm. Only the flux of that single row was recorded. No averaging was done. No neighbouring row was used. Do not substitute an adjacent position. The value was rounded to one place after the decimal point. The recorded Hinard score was 41.2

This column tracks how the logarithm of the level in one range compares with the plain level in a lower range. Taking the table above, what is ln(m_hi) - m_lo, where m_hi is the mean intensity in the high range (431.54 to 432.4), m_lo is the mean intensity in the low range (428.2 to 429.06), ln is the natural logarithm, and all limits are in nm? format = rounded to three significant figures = -23.5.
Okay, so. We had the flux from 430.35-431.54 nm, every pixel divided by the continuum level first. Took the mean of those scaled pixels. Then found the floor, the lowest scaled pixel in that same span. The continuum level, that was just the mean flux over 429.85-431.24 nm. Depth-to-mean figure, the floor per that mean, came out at 0.72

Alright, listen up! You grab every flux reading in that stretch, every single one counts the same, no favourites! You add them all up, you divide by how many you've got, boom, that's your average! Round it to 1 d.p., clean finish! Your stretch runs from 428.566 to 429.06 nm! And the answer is 26.4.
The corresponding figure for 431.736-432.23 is 35.4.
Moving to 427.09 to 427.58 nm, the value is 22.4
